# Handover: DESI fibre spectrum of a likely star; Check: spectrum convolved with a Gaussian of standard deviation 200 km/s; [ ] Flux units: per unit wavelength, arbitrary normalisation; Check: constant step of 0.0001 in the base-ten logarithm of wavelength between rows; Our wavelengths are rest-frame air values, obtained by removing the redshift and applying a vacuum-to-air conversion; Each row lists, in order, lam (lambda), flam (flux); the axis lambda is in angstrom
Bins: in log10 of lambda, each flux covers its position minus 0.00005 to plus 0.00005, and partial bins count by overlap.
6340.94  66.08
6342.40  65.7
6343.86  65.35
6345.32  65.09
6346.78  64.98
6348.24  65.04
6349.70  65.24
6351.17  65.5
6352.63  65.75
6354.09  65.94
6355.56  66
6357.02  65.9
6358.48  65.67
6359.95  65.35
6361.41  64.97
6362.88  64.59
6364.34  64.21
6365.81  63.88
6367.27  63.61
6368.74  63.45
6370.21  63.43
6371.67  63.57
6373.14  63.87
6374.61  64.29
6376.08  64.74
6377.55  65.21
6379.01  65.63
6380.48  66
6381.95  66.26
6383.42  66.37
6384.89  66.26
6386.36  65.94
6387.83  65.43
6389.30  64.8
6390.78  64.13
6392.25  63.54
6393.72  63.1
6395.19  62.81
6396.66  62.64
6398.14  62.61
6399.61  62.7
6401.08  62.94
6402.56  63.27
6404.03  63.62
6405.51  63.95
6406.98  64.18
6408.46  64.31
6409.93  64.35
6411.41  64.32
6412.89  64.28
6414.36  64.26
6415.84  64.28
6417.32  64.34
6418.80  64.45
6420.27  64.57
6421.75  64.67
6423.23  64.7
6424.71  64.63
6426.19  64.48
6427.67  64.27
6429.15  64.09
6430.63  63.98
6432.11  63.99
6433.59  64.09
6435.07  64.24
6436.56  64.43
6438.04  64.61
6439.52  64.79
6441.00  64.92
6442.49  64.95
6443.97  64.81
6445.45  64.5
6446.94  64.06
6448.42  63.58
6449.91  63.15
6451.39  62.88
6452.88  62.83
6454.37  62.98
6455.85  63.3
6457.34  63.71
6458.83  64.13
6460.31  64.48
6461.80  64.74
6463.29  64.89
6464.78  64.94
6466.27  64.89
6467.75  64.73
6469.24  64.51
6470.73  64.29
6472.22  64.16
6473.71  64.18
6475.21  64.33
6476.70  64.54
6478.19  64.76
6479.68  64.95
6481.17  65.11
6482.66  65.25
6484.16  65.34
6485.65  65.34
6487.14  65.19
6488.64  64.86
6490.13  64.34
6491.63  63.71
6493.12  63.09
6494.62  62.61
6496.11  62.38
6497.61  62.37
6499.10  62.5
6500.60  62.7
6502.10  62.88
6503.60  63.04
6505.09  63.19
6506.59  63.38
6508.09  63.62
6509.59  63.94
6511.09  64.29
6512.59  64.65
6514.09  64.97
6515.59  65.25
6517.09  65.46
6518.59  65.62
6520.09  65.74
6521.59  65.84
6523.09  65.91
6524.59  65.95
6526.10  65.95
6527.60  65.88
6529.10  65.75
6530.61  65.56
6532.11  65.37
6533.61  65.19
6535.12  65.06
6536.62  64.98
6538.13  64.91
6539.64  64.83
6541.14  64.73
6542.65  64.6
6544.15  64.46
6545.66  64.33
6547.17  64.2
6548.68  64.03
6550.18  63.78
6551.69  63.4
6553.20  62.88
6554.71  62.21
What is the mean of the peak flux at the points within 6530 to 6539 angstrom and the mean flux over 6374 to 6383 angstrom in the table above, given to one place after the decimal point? 65.5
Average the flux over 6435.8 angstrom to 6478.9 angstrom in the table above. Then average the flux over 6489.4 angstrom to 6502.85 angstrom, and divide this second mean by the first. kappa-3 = 0.980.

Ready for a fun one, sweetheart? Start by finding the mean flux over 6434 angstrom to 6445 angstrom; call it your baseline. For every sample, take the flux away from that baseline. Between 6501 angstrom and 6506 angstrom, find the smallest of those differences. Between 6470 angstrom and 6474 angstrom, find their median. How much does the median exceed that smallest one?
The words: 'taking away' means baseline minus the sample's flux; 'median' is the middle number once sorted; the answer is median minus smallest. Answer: -1.0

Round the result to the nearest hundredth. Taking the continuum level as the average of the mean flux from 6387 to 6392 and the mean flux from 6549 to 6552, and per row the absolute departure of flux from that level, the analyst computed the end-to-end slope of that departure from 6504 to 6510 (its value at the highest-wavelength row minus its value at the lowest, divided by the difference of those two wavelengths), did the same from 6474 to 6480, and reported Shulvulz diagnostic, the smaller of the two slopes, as -0.17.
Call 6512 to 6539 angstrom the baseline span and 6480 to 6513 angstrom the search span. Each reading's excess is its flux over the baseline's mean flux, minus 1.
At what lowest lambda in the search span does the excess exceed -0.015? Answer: 6481.17 angstrom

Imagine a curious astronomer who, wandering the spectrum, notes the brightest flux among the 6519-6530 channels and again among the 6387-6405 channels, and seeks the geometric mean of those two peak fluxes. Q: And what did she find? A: 65.7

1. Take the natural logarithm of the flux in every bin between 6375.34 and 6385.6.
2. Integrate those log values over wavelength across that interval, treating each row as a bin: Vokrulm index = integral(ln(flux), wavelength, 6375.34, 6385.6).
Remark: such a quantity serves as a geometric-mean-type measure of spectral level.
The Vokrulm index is 43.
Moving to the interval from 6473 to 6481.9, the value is 37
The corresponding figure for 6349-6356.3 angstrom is 31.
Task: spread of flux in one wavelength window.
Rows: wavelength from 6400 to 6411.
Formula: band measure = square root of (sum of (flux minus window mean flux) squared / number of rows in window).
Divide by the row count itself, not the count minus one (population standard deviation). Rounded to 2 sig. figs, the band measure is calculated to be 0.50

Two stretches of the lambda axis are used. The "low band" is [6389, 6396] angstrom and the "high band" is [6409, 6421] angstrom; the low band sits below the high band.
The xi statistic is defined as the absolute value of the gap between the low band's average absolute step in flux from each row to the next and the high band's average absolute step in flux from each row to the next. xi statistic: 0.440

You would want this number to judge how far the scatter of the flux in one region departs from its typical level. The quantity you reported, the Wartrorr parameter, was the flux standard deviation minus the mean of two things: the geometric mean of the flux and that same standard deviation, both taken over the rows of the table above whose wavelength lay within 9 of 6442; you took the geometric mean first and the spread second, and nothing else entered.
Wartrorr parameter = -31.9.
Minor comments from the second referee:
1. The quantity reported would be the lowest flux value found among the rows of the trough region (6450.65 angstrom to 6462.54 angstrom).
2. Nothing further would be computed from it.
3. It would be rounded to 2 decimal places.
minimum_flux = 62.83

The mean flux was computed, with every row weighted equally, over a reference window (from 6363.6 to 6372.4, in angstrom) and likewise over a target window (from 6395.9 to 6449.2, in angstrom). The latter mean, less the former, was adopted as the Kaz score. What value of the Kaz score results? 0.4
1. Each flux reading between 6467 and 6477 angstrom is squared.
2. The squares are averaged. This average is 4146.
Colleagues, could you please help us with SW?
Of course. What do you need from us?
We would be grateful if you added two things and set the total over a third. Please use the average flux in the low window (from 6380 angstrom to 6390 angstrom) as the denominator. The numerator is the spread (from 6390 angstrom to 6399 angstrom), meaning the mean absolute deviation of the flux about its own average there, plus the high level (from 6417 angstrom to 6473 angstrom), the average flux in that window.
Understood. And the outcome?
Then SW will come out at 0.983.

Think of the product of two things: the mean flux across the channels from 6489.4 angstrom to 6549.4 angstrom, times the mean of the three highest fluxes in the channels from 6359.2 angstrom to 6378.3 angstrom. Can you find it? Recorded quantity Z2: 4199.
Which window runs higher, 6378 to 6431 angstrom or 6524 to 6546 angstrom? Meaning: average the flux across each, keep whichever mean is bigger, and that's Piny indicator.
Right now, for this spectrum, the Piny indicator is 65.17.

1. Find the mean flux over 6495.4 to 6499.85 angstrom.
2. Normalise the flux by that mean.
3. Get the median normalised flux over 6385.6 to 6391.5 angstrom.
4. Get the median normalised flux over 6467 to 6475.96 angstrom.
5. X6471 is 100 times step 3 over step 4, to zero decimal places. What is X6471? 101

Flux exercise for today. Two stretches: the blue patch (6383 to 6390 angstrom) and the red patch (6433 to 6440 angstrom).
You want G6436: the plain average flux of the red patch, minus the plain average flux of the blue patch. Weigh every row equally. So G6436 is -1.3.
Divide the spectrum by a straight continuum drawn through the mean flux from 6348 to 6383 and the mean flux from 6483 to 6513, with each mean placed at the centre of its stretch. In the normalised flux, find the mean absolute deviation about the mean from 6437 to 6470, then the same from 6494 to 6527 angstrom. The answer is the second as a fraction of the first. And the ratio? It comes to 2.00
